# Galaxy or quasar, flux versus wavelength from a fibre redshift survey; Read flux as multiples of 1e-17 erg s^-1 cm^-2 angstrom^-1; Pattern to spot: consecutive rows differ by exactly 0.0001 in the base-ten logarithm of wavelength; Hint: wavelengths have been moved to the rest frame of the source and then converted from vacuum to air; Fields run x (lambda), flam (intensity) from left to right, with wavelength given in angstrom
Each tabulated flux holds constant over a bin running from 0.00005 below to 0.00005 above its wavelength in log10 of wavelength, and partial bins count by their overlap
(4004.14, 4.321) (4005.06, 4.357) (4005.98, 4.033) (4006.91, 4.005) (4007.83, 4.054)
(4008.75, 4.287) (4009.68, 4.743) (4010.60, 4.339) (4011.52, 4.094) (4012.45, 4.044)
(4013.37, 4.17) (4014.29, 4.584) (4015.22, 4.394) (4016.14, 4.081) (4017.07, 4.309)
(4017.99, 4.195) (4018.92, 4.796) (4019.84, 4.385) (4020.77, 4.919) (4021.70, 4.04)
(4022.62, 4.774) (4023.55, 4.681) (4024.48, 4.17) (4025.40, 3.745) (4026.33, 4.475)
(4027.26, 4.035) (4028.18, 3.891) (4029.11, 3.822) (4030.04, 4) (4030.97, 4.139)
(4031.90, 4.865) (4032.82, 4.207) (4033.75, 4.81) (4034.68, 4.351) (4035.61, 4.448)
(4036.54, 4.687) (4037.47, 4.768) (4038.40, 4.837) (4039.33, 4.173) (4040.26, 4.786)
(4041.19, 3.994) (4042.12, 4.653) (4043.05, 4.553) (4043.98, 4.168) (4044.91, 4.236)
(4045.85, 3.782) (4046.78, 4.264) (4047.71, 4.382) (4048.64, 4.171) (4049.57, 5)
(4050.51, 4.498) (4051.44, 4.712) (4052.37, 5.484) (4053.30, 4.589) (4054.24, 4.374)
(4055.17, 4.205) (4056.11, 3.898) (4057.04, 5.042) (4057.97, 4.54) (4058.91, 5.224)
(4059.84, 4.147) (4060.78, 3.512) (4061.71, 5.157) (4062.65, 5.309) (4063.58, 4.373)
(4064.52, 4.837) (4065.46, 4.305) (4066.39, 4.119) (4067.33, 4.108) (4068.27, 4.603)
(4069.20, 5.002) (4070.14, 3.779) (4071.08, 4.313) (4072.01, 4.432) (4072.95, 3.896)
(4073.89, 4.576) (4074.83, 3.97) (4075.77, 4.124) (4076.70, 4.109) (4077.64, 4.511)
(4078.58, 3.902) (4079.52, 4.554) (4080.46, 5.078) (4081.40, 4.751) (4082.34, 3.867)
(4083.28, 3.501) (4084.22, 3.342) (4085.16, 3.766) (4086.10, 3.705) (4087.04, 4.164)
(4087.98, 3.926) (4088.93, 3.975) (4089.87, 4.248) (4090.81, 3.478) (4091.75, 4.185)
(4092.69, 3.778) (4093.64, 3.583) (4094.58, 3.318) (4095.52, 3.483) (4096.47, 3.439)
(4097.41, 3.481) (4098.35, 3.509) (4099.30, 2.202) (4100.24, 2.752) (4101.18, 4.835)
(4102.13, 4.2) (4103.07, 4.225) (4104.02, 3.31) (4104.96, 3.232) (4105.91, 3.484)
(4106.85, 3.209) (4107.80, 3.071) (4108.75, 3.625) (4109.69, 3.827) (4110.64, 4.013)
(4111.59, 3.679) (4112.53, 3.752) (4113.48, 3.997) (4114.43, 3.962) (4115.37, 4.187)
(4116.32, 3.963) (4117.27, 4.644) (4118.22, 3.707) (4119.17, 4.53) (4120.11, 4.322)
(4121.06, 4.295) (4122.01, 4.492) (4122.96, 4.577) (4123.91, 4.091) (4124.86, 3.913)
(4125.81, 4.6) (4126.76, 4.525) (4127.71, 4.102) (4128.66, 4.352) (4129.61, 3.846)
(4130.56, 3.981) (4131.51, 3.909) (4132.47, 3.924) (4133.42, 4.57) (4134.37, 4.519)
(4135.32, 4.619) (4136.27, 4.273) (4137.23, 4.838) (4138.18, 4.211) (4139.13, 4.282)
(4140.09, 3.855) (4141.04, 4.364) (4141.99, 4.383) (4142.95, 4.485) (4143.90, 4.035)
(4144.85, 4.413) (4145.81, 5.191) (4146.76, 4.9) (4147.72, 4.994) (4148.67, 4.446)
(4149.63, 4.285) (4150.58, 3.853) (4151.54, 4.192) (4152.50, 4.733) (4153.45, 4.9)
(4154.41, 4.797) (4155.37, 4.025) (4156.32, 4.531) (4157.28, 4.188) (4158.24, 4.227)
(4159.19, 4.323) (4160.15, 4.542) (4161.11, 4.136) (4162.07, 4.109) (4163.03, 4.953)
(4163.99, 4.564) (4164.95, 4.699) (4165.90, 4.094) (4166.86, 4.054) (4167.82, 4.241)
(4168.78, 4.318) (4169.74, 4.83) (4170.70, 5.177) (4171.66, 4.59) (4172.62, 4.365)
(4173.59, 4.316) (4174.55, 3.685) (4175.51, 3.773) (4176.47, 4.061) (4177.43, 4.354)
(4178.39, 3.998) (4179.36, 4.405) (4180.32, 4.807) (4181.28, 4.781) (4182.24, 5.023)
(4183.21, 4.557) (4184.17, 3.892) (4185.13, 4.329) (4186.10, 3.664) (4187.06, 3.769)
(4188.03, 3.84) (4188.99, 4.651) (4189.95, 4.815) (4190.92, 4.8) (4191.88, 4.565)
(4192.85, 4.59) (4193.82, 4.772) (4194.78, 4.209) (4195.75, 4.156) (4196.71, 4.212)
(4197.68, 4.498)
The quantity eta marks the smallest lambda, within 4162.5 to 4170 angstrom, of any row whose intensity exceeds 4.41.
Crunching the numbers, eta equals 4163.03 angstrom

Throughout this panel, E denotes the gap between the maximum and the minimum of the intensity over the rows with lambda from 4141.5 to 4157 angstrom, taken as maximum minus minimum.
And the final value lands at 1.34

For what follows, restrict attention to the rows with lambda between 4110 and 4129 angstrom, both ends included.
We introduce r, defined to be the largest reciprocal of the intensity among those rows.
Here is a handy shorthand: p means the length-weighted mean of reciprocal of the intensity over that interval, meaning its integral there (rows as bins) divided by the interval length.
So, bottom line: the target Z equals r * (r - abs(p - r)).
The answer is 0.065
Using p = 0.240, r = 0.272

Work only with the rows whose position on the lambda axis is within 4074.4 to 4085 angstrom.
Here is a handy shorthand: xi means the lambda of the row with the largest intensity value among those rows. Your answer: 4080.46 angstrom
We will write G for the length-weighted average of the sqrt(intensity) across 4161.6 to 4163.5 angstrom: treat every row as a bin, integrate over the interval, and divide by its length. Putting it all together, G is 2.12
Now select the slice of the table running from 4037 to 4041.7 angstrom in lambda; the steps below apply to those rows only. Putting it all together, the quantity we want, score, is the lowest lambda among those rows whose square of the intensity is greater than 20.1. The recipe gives 4037.47 angstrom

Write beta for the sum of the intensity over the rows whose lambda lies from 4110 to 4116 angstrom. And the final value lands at 23.6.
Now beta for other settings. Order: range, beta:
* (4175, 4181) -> 25.4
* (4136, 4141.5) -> 25.8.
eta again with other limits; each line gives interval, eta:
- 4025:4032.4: 4026.33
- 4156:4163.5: 4156.32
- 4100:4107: 4101.18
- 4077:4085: 4077.64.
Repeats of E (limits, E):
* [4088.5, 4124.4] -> 2.63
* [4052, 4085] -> 2.14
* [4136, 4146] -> 1.34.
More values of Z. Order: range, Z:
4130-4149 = 0.059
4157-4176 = 0.063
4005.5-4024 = 0.058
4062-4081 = 0.061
